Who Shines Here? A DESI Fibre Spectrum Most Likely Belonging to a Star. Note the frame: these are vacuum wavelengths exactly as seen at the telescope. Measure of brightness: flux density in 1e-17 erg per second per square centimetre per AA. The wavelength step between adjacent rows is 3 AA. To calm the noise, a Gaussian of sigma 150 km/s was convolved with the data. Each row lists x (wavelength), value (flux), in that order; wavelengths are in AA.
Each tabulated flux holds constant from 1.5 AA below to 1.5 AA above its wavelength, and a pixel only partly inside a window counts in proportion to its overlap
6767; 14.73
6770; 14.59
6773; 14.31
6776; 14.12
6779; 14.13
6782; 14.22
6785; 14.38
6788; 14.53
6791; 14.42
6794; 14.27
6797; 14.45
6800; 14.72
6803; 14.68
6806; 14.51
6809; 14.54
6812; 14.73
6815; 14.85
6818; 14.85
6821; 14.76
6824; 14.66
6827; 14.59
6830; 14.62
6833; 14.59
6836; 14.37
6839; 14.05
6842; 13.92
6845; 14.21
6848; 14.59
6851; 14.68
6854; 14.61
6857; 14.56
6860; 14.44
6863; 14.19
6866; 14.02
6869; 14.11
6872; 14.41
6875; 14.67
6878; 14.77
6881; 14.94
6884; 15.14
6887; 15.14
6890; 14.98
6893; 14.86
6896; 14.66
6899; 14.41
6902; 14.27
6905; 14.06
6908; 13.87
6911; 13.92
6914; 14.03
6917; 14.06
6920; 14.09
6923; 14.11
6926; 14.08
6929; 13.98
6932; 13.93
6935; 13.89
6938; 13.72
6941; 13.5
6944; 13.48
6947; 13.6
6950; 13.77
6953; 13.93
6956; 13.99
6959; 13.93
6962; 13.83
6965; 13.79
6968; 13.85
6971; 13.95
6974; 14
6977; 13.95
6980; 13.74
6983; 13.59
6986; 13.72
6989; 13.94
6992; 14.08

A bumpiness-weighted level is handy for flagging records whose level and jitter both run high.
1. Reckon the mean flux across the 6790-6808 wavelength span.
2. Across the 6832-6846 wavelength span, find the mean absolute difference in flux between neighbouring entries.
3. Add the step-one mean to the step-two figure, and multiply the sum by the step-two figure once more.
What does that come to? 3.54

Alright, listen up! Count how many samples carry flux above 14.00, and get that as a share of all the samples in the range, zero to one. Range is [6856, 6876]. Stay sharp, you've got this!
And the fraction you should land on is 1.00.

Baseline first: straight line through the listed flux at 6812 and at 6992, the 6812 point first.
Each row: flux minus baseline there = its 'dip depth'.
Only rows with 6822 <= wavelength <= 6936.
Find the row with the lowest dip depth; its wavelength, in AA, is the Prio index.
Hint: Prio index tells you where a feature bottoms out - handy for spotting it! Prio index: 6842 AA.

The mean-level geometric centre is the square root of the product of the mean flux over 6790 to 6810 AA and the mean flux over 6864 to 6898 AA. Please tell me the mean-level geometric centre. 14.6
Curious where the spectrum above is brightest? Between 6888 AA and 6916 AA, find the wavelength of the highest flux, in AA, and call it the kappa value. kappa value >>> 6890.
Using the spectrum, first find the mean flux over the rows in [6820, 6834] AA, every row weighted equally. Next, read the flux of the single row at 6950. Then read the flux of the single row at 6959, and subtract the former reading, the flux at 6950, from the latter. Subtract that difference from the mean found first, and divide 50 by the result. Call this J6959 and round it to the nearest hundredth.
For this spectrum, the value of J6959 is 3.45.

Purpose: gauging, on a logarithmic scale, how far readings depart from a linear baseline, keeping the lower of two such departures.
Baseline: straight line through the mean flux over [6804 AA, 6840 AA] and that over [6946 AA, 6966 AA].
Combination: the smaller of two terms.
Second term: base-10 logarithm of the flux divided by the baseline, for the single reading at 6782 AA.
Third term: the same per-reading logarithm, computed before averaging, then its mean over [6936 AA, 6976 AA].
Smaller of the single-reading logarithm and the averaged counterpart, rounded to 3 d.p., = -0.018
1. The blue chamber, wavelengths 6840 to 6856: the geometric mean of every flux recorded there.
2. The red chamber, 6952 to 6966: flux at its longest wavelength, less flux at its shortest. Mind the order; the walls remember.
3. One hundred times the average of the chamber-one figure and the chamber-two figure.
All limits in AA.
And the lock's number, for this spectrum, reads 713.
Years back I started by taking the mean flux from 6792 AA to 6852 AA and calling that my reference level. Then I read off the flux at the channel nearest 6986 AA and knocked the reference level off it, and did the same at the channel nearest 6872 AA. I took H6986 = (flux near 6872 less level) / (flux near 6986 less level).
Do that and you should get 0.15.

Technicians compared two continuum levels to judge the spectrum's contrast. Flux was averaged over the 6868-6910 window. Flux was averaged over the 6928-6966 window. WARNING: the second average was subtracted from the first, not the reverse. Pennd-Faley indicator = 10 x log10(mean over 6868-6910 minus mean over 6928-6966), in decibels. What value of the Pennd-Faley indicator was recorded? -1.0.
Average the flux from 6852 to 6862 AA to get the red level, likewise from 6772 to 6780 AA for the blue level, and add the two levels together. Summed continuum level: 28.7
